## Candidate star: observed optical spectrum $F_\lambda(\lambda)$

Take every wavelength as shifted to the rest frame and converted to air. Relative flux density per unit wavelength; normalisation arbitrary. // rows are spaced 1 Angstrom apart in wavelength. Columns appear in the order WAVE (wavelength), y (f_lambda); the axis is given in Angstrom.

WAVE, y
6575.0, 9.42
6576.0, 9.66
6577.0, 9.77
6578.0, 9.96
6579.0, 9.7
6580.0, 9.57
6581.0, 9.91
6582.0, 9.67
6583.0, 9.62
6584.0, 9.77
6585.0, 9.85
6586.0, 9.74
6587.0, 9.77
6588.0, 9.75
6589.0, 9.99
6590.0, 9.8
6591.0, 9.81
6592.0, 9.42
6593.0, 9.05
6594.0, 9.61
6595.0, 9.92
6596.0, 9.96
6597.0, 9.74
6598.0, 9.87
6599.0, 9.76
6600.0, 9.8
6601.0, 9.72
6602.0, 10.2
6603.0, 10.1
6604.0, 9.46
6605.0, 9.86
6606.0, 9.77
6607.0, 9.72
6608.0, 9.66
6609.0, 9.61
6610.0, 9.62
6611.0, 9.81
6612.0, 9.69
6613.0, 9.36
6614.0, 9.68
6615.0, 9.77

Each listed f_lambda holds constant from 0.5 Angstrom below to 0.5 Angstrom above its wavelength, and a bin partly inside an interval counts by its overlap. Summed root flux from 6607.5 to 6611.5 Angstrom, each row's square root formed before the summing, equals 12.4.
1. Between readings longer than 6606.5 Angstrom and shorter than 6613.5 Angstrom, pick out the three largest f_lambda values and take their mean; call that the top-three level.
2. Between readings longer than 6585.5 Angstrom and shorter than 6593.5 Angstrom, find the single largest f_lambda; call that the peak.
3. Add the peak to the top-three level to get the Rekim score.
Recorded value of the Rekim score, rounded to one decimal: 19.7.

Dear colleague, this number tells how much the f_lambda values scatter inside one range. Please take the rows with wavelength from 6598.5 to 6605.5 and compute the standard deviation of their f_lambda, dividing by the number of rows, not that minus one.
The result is 0.23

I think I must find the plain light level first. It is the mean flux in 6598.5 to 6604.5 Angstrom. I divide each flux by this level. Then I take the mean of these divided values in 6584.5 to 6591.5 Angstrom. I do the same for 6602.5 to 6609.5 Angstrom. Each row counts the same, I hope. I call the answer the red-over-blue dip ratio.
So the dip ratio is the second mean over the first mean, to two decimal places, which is 0.99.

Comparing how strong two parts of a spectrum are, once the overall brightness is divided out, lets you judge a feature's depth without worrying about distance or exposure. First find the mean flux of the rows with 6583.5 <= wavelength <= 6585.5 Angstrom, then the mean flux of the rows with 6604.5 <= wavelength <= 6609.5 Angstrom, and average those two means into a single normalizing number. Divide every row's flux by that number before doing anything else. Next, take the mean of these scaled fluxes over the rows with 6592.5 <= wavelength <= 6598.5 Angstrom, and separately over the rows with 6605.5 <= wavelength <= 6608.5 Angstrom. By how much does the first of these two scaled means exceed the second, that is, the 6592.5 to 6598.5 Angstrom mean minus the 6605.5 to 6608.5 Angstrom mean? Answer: -0.003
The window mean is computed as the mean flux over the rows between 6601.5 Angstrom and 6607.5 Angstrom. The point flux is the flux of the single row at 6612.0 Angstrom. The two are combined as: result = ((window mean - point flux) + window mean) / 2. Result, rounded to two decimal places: 5.01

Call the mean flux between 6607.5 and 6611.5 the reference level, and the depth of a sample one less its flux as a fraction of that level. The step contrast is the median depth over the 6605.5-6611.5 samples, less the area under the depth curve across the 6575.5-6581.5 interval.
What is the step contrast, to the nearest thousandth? 0.052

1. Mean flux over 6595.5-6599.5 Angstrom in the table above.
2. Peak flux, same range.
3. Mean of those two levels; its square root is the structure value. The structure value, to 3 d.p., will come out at 3.146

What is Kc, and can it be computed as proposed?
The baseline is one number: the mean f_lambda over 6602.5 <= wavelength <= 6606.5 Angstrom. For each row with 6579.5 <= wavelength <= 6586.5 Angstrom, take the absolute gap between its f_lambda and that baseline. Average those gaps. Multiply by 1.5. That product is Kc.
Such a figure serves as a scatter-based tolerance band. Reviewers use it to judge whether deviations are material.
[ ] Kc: 0.17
